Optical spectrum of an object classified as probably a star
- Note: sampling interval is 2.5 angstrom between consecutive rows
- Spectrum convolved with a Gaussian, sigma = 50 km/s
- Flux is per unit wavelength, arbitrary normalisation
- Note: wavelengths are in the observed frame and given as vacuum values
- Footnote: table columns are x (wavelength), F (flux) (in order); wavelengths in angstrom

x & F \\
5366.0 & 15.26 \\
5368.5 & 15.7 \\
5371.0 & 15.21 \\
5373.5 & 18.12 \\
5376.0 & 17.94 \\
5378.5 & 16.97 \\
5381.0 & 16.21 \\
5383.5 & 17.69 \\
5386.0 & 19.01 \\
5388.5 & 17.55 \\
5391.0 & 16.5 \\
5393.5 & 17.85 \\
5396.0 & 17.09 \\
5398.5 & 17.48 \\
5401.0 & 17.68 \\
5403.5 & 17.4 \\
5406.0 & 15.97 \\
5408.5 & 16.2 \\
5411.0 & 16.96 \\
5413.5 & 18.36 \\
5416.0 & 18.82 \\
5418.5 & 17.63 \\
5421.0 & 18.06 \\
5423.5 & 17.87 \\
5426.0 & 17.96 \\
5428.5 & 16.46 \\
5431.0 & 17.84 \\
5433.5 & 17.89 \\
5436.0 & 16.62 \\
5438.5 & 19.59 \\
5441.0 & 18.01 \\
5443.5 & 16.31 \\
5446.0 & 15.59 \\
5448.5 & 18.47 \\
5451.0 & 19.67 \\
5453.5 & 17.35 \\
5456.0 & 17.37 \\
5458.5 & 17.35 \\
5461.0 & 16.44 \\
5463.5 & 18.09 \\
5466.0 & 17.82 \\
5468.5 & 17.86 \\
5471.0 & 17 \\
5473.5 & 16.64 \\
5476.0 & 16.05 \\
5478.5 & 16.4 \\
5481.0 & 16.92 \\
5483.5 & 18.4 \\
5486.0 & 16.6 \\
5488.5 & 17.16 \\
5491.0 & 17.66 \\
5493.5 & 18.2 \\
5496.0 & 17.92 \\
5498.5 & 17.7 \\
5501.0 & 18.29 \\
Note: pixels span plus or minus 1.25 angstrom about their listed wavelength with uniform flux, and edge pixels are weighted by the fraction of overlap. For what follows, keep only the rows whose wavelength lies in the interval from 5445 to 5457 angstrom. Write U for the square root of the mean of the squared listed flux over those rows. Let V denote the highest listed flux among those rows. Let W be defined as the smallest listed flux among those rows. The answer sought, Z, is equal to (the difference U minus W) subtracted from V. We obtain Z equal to 17.5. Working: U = 17.7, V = 19.67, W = 15.59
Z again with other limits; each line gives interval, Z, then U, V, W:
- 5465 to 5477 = 16.8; 17.1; 17.86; 16.05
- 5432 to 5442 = 18.2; 18.1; 19.59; 16.62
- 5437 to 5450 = 17.5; 17.7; 19.59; 15.59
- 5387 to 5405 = 17.0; 17.4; 17.85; 16.5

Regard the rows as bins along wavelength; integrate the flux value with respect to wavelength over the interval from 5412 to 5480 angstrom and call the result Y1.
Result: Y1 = 1192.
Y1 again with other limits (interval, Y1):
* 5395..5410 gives 255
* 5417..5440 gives 409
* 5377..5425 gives 837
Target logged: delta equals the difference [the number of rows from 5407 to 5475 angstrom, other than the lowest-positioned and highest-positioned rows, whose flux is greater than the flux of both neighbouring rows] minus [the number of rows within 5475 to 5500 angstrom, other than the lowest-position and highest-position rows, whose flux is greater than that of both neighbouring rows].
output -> 7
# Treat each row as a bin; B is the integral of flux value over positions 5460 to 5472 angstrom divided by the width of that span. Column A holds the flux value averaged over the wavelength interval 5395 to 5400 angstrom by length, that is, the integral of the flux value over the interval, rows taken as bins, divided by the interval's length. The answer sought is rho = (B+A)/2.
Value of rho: 17.4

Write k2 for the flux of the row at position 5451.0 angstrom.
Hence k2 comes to 19.67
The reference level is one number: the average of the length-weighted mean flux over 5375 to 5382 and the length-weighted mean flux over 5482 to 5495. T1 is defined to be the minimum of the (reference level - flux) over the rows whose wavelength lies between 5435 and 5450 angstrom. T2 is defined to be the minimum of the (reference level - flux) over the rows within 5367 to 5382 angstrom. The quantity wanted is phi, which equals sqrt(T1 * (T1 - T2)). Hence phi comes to 1.8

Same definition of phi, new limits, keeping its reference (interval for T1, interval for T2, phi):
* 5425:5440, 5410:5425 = 1.3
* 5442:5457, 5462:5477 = 1.9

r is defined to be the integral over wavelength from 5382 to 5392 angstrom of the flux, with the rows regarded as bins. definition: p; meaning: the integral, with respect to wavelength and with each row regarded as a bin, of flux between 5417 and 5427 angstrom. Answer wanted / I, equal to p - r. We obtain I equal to 2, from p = 179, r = 177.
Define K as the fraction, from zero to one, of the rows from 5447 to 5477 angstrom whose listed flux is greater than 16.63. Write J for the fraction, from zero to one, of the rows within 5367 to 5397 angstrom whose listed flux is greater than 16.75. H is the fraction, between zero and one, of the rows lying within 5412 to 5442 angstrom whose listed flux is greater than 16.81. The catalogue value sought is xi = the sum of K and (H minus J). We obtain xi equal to 1.00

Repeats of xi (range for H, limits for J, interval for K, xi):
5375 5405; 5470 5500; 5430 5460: 0.92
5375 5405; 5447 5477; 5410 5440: 0.92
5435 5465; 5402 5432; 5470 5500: 0.67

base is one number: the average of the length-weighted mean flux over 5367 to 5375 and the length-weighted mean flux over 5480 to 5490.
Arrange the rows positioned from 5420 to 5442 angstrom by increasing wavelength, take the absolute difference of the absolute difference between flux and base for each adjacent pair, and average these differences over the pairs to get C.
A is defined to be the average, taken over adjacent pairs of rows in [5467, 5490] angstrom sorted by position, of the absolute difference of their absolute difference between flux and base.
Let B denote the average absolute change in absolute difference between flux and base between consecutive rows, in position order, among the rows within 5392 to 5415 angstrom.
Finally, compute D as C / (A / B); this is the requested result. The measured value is 0.67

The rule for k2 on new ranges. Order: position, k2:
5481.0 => 16.92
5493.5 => 18.2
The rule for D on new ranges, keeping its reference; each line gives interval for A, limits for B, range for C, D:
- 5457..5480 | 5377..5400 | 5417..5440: 1.28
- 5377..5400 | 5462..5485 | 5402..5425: 0.40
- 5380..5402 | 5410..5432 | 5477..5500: 0.57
